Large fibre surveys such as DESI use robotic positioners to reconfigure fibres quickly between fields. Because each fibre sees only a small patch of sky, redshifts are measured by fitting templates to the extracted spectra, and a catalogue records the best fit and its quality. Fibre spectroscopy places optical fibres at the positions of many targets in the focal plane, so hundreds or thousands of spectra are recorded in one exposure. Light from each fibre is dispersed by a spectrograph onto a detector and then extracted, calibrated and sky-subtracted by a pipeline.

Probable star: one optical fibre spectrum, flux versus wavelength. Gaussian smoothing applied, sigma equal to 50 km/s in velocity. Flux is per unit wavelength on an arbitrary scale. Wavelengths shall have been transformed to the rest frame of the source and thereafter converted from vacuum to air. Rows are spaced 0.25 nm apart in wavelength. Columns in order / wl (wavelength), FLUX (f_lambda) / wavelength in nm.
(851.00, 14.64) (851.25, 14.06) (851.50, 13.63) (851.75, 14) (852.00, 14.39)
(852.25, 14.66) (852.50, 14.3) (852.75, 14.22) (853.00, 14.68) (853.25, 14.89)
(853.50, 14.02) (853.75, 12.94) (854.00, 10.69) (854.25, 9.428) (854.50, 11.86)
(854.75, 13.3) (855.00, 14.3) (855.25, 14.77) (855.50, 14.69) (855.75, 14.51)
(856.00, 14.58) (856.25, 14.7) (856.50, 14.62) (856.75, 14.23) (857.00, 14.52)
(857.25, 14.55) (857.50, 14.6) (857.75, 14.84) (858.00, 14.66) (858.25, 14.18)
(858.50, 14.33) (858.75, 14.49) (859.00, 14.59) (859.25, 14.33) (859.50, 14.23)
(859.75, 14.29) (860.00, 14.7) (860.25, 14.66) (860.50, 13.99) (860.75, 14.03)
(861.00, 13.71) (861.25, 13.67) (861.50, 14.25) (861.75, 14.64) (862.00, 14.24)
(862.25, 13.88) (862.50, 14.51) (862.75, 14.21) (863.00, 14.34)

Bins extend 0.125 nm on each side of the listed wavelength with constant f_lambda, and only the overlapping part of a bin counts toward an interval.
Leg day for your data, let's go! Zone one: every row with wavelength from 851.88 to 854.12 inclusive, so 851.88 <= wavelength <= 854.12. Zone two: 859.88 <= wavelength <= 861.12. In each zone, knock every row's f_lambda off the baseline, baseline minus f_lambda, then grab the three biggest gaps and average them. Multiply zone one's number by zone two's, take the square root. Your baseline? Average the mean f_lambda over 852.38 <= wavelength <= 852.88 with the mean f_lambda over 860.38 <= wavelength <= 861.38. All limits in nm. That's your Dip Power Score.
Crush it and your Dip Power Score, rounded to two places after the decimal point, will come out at 0.47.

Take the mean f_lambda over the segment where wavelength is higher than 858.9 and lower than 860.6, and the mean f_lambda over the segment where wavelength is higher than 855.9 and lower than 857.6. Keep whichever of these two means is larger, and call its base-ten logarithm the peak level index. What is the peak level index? 1.163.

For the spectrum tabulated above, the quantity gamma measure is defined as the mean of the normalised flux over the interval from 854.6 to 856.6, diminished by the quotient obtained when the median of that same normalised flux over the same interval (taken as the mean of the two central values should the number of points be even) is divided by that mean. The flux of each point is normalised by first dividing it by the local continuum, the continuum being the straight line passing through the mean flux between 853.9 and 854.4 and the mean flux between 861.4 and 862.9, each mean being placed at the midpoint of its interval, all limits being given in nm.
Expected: 0.33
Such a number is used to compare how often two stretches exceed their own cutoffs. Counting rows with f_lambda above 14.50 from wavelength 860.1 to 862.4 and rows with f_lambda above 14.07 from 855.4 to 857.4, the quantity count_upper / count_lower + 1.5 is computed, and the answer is 1.75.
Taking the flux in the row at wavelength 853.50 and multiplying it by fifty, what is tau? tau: 701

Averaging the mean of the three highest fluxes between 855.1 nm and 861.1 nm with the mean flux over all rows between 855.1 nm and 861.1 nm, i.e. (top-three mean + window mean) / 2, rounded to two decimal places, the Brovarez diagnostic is 14.61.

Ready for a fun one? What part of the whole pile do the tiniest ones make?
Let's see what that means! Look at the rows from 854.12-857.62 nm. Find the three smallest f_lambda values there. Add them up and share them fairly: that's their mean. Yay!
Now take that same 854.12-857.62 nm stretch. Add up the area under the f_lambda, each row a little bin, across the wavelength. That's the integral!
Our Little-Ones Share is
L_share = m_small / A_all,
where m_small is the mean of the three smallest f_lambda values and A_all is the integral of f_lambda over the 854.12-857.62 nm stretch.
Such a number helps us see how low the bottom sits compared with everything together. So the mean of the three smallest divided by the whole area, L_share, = 0.24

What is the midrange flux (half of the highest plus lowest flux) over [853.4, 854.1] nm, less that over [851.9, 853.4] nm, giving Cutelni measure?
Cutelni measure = -2.2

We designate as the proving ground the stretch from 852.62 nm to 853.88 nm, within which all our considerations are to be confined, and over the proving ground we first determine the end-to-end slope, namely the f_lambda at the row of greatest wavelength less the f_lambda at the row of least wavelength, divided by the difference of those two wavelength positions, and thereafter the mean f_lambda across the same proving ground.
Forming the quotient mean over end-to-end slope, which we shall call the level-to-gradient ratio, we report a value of -11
